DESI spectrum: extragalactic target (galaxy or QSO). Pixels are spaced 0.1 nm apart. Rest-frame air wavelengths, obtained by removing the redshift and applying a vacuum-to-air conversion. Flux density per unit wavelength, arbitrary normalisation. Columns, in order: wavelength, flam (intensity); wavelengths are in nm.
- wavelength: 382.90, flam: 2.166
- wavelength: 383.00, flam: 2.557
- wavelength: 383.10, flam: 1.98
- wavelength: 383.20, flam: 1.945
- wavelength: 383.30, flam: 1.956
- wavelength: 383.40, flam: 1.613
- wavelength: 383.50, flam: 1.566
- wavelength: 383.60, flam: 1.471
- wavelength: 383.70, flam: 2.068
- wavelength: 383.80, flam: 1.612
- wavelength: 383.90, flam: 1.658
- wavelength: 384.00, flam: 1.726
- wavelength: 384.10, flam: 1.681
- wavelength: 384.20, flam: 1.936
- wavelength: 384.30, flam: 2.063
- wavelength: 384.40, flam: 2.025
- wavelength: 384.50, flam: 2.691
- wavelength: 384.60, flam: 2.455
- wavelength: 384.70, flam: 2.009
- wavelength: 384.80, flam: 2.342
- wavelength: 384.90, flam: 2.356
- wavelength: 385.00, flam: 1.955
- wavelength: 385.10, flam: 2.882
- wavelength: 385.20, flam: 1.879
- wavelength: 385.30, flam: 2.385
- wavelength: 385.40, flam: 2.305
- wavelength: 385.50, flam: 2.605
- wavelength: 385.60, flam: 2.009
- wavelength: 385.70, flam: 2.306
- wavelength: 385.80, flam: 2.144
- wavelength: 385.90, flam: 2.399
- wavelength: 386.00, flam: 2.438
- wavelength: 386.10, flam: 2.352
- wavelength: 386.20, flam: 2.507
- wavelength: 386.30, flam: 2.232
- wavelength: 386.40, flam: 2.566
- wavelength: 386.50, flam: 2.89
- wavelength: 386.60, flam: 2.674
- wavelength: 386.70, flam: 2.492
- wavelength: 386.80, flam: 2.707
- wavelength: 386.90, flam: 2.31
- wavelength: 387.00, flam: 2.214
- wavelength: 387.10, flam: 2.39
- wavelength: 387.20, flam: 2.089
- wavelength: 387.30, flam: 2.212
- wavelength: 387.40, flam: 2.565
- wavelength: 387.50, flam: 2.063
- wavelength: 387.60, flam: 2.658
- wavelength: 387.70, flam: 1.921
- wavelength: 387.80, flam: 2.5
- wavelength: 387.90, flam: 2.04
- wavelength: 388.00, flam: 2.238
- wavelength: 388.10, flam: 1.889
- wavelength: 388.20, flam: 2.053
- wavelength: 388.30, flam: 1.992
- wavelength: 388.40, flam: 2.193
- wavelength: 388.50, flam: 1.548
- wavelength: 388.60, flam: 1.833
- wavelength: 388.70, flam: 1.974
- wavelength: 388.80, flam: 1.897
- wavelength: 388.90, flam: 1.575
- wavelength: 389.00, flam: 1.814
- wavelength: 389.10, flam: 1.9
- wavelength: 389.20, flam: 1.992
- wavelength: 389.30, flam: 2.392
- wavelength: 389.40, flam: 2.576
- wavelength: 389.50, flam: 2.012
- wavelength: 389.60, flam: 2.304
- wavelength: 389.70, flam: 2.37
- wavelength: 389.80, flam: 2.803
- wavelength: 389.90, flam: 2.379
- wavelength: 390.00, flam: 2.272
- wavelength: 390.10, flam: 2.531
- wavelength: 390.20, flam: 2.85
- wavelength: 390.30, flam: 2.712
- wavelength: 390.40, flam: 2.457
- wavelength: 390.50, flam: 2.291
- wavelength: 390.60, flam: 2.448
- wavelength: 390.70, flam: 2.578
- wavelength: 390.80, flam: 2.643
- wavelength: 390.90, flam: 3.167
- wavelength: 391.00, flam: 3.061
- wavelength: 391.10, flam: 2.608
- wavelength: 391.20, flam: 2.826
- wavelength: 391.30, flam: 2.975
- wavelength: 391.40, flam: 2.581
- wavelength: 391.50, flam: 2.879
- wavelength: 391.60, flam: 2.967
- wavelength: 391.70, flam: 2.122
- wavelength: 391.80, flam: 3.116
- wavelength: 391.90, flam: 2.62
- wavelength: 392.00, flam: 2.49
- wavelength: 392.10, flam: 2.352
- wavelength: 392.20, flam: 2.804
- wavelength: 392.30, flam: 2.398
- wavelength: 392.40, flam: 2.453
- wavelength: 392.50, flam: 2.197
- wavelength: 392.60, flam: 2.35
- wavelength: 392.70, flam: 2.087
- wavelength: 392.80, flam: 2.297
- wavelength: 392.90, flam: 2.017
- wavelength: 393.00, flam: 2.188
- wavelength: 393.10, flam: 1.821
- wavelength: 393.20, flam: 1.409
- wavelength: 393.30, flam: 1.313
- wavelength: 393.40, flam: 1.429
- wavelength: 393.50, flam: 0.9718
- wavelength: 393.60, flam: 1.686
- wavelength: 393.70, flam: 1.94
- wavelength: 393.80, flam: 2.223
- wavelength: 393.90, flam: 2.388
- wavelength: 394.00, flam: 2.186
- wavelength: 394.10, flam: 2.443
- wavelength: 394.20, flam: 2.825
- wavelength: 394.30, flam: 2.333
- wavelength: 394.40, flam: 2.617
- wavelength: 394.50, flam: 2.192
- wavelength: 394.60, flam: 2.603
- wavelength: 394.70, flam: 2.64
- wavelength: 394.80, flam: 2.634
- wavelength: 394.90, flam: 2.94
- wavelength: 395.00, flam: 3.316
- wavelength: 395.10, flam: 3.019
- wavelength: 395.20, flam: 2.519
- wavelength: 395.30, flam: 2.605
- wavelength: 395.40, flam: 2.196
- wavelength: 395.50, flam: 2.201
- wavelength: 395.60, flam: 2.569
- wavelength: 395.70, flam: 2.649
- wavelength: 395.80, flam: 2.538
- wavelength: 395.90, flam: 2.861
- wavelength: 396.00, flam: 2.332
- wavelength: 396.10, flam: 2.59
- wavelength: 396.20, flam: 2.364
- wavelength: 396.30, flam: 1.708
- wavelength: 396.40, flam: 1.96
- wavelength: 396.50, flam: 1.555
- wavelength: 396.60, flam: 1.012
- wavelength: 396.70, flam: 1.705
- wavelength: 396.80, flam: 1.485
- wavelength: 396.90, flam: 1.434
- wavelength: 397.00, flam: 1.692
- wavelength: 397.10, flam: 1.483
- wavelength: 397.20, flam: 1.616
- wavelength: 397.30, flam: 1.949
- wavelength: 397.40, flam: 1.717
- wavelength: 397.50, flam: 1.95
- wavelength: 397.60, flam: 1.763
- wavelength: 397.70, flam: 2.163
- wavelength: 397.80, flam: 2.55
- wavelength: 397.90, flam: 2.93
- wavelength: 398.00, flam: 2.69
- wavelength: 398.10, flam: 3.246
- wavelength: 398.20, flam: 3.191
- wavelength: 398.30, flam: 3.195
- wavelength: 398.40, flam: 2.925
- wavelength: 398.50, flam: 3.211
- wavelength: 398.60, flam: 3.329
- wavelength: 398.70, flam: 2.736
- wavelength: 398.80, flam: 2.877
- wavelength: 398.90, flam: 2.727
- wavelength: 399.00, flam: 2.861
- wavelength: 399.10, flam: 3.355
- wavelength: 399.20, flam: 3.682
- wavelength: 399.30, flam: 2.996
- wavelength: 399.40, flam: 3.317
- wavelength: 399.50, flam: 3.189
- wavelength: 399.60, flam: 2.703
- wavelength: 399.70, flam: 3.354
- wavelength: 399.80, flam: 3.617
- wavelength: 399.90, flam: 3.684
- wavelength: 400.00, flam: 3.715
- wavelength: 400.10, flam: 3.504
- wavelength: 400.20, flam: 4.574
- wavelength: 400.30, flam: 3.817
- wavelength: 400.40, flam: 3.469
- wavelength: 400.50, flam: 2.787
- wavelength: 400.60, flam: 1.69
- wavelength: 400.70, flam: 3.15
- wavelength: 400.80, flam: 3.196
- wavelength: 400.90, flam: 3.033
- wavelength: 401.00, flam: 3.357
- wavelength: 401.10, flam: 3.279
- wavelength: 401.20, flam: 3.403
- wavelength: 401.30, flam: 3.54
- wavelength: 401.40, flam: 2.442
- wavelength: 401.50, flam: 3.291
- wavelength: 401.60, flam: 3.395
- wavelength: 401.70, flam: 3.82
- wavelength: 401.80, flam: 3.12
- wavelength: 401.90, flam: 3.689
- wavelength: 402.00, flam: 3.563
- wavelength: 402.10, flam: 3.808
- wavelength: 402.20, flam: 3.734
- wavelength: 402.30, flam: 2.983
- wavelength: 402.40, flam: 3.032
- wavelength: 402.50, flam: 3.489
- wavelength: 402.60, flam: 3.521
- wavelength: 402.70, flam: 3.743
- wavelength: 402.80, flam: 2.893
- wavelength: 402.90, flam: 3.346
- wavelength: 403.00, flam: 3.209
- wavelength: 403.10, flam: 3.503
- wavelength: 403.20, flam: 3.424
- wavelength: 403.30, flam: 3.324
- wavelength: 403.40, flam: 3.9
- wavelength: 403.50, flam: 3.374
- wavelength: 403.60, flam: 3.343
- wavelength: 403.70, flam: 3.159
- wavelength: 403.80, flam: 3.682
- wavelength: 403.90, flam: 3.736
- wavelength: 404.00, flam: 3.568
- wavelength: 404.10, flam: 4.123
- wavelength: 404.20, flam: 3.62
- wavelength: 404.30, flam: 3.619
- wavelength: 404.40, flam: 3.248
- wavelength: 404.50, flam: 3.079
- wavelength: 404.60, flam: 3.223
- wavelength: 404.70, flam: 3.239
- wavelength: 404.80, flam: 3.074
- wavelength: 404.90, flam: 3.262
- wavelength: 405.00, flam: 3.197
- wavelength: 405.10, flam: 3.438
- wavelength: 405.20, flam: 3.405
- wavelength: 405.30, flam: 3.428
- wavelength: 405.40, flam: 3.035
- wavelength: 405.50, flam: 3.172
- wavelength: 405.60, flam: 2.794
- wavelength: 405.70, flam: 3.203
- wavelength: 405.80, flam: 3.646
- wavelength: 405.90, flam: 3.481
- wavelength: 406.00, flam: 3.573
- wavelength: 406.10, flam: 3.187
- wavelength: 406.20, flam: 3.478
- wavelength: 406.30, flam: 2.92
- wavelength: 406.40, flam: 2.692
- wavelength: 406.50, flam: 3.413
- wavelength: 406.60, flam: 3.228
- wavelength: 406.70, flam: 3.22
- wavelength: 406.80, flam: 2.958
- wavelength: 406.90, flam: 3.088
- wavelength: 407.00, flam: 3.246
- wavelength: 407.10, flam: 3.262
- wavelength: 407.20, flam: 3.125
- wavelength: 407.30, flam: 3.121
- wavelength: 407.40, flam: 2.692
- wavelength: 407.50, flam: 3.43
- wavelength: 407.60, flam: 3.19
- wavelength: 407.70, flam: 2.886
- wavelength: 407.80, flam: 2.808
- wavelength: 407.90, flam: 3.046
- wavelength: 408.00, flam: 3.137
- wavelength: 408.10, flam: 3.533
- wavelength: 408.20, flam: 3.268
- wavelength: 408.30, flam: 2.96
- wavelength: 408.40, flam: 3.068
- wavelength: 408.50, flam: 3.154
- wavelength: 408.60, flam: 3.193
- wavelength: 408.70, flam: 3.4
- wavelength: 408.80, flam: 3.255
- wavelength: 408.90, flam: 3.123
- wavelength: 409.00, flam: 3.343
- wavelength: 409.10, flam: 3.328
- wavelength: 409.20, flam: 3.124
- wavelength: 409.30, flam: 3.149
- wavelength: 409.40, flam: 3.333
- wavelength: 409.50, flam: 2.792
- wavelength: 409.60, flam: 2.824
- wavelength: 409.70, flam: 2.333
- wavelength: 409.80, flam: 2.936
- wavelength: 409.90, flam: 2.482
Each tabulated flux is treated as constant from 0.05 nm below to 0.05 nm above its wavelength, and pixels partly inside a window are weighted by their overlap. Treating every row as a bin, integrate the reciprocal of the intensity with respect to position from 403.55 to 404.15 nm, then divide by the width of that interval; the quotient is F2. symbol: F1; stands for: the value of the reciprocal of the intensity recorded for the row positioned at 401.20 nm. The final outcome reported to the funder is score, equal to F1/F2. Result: 1.1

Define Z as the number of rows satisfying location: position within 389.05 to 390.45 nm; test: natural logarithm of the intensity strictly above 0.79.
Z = 11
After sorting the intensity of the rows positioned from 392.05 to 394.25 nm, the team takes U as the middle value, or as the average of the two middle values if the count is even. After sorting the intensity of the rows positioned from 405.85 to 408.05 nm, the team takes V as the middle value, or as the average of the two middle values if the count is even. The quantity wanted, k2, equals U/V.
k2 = 0.7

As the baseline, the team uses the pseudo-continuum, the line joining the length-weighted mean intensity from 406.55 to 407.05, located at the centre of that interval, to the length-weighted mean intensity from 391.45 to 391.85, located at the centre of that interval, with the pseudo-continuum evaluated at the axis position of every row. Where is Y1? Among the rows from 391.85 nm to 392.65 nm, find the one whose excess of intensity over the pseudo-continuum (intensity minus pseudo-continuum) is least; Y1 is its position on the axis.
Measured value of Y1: 392.50 nm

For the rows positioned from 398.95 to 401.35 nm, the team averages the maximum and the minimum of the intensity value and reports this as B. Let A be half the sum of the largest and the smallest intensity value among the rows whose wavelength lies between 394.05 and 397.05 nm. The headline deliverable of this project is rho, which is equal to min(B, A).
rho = 2.16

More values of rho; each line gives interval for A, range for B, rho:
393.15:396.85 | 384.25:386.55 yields 2.14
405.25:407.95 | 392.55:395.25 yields 2.14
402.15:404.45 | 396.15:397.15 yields 1.69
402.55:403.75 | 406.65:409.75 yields 2.93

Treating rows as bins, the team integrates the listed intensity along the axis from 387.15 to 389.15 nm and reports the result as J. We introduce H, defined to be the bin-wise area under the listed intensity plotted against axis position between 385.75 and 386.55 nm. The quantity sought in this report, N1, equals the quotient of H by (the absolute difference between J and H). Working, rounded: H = 2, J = 4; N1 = 0.9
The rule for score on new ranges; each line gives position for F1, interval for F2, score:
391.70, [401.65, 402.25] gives 1.7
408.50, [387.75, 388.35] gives 0.7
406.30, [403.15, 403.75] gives 1.2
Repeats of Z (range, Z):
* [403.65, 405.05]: 14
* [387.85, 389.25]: 1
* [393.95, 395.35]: 12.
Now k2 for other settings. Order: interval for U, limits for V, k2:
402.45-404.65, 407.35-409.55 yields 1.1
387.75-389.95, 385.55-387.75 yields 0.9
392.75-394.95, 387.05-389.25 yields 1.1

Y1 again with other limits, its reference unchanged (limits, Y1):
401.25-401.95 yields 401.40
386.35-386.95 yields 386.90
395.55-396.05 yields 396.00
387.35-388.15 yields 388.10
